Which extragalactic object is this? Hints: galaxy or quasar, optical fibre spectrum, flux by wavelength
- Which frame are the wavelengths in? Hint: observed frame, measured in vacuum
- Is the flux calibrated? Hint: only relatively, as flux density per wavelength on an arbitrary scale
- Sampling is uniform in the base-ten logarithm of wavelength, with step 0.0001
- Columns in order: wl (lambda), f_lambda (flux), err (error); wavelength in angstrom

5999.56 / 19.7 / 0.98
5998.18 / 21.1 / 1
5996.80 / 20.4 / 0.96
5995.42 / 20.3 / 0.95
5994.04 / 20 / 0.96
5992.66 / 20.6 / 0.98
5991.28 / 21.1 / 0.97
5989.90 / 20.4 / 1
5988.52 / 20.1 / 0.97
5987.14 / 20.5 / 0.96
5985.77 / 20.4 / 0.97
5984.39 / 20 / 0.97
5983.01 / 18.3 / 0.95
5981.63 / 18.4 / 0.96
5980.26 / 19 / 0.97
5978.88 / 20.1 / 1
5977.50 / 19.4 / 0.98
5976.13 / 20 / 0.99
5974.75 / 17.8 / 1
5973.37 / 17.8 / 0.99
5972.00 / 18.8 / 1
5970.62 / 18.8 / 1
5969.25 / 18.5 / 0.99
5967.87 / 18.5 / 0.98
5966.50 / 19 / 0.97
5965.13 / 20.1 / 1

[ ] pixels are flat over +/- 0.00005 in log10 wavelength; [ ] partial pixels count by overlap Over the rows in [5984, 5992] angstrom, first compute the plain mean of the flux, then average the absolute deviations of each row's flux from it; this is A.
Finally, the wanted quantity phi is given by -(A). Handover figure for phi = -0.26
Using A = 0.26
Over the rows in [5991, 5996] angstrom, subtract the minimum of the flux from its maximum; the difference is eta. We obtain 1.1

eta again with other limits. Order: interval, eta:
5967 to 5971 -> 0.3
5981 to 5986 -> 2.1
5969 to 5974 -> 1.0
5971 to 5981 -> 2.3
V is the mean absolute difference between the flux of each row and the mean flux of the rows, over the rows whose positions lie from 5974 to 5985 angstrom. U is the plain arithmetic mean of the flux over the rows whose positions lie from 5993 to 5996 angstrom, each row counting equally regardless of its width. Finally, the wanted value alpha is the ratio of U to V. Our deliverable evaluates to 27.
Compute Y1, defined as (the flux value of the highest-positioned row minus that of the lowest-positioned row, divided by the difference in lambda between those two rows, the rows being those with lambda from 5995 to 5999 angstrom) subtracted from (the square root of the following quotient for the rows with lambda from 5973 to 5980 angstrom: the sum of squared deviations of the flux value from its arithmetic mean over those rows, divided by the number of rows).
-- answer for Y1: 0.7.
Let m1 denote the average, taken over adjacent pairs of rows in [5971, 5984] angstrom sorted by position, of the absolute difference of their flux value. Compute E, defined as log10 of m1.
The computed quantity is -0.1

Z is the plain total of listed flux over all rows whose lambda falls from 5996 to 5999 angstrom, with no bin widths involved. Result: 41.5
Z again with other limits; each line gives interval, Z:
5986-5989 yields 40.6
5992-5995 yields 40.6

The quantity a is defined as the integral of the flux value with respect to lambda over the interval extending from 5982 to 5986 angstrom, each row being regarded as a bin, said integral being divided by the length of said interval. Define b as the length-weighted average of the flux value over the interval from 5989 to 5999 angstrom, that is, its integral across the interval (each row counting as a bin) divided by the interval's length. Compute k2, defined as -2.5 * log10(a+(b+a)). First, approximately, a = 19.3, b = 20.5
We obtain -4.43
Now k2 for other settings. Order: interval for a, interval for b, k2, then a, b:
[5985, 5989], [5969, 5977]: -4.43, 20.4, 18.6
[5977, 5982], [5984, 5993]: -4.43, 19.3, 20.5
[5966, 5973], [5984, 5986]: -4.40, 18.7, 20.2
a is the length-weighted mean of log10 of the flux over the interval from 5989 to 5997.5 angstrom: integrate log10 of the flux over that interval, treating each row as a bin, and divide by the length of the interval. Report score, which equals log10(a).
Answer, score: 0.118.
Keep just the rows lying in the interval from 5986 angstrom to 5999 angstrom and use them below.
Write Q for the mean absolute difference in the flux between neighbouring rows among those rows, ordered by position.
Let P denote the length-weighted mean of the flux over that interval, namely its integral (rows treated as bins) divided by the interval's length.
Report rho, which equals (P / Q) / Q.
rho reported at 101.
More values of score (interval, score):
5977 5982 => 0.109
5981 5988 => 0.111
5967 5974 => 0.103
